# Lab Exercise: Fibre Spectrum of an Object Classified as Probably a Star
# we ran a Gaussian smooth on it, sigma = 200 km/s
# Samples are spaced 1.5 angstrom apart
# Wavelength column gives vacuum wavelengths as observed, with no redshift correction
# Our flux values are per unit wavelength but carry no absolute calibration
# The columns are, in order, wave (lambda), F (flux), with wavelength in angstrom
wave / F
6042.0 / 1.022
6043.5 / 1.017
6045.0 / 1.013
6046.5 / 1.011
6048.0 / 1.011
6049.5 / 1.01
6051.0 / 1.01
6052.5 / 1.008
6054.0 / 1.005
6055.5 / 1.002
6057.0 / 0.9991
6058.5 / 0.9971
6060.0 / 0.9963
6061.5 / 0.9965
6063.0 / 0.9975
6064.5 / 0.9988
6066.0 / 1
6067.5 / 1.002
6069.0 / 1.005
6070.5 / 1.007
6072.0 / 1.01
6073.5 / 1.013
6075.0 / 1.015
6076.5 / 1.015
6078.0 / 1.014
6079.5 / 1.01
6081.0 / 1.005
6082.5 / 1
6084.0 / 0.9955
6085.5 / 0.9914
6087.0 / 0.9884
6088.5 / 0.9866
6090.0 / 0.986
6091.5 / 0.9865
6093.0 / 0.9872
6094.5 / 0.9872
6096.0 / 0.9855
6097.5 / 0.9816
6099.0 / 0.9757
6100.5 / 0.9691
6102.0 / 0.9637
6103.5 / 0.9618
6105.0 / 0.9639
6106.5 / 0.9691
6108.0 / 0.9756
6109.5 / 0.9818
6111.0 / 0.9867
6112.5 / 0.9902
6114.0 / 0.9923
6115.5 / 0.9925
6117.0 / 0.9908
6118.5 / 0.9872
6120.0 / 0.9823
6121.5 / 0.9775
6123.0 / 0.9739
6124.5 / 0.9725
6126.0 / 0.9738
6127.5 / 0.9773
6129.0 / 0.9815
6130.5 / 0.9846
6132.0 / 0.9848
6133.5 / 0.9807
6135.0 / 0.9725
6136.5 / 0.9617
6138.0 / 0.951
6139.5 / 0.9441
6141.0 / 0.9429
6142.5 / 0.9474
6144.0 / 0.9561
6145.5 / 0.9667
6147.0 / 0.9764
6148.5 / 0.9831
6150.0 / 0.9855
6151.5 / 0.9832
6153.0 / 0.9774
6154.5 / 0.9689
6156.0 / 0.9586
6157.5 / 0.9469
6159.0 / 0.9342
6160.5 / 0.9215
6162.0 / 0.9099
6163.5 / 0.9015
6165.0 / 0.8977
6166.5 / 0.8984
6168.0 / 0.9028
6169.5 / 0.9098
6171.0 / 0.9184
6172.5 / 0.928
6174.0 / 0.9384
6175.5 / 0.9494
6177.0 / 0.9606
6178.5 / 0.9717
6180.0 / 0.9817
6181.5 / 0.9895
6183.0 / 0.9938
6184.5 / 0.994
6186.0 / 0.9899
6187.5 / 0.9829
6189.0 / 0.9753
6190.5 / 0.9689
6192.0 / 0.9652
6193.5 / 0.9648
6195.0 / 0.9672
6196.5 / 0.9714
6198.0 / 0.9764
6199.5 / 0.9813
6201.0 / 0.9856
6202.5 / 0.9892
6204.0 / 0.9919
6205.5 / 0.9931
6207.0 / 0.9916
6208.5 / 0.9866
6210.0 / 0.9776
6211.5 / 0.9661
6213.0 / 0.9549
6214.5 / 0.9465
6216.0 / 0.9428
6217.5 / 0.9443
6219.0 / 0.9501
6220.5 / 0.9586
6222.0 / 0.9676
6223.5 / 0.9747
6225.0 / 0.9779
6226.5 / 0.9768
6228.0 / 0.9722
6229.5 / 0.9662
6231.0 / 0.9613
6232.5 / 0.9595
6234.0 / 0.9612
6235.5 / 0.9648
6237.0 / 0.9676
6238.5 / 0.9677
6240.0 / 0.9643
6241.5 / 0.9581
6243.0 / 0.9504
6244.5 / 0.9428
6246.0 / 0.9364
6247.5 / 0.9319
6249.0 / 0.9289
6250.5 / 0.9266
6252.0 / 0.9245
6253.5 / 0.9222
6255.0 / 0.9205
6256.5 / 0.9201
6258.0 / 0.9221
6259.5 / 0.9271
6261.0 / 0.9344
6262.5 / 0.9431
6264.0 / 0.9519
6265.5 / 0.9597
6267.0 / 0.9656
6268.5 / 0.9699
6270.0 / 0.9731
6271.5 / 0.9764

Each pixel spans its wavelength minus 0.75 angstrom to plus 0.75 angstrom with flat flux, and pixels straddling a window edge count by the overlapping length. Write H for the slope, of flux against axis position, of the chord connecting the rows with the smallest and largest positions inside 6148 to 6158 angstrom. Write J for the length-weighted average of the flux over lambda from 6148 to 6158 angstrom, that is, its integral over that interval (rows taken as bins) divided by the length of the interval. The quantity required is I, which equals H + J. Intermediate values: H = -0.0040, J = 0.97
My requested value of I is 0.97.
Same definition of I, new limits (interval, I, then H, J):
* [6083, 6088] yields 0.99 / -0.0024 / 0.99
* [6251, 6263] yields 0.93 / 0.0018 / 0.93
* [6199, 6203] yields 0.99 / 0.0026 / 0.99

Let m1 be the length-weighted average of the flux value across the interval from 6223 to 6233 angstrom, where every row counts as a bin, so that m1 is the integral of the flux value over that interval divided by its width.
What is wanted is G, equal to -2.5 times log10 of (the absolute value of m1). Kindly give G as 0.033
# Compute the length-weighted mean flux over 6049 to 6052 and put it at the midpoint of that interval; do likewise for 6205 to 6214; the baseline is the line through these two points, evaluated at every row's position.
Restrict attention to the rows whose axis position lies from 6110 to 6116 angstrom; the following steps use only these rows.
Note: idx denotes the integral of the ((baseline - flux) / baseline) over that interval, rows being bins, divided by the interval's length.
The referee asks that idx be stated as 0.007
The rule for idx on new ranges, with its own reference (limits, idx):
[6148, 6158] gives 0.017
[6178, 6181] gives 0.005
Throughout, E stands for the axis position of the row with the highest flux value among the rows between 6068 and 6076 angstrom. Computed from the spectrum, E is 6075.0 angstrom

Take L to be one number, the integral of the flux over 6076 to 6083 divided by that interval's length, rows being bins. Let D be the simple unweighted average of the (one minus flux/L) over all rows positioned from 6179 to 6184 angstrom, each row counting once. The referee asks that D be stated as 0.02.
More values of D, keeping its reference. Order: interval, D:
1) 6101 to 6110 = 0.04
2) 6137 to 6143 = 0.06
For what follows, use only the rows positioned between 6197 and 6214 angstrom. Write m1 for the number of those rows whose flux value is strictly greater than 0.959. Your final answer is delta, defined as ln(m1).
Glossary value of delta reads 2.30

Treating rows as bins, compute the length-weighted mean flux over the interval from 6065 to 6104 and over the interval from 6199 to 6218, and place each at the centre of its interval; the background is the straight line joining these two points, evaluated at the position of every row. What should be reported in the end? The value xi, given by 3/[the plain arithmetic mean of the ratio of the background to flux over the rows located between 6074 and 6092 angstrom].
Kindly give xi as 3.01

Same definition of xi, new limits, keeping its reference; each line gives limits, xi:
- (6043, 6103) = 3.01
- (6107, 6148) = 2.96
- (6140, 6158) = 2.95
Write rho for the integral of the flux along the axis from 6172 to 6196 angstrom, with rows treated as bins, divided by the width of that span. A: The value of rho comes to 0.97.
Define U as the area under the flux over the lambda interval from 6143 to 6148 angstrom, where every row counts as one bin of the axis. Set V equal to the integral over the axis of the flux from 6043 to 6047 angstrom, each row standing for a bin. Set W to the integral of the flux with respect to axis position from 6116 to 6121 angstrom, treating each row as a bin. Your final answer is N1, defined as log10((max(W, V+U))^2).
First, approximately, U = 4.8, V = 4.05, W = 4.9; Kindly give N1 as 1.90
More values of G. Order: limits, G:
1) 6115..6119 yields 0.011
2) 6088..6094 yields 0.015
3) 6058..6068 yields 0.002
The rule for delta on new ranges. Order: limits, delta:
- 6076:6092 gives 2.40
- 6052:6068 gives 2.40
